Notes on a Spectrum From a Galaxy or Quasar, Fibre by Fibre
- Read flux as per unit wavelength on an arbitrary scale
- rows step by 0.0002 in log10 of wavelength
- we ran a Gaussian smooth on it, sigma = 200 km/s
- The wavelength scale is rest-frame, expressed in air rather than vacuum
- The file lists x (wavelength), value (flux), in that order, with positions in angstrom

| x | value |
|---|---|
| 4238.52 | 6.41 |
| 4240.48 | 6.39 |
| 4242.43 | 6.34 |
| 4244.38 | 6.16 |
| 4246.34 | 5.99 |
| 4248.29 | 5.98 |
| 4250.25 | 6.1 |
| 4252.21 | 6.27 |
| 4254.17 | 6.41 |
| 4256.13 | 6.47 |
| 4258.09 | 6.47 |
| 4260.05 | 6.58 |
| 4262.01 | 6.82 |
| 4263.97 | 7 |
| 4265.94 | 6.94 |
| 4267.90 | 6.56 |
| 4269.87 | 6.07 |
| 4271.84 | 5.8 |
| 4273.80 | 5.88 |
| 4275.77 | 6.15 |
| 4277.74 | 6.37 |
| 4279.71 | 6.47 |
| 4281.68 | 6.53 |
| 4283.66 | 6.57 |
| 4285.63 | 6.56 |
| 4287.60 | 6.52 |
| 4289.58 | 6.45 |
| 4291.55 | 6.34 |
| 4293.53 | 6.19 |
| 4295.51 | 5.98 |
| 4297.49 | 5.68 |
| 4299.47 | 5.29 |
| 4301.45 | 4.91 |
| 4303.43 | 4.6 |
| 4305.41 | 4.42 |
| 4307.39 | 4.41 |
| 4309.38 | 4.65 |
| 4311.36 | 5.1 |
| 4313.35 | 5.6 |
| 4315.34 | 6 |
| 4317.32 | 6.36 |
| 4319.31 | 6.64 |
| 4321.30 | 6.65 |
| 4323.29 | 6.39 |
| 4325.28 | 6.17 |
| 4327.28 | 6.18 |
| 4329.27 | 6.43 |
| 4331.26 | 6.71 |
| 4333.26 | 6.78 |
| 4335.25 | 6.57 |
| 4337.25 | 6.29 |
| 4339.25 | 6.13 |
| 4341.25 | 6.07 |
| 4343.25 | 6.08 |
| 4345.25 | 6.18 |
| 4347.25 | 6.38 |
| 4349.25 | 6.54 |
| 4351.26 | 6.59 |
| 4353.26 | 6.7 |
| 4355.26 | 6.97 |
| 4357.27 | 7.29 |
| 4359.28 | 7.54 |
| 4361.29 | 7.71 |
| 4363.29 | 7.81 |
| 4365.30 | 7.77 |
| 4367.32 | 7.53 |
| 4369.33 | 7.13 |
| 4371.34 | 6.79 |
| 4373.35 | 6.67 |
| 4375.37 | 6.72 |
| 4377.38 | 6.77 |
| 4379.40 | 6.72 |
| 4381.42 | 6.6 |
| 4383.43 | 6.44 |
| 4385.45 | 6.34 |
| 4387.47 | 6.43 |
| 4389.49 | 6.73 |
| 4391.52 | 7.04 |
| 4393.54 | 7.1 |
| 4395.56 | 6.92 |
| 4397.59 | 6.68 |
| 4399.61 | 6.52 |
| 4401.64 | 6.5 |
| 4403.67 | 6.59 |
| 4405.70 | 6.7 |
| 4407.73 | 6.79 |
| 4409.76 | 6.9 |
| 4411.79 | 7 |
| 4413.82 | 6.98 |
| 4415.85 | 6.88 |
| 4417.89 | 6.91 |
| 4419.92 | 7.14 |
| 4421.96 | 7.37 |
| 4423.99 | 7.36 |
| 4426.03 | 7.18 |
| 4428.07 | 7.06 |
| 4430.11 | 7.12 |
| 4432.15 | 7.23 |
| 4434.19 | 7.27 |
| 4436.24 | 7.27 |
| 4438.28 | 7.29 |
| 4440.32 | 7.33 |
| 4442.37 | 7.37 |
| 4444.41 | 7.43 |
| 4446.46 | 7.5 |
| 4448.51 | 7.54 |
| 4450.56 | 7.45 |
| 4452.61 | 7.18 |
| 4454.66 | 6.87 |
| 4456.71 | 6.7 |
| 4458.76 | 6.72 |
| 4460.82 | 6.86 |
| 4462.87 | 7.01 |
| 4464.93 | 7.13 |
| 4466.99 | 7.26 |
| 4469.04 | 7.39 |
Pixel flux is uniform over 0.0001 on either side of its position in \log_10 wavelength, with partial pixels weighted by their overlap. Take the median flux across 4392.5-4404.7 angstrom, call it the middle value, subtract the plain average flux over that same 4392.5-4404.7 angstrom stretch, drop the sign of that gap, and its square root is 0.29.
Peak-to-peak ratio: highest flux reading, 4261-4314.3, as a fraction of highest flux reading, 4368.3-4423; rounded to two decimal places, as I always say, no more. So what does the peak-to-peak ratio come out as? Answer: 0.95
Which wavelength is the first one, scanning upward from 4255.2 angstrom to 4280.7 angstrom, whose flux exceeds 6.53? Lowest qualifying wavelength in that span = 4260.05 angstrom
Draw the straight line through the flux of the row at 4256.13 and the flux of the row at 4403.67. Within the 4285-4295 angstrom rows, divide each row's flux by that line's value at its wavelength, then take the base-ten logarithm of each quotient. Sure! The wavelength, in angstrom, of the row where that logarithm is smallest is 4293.53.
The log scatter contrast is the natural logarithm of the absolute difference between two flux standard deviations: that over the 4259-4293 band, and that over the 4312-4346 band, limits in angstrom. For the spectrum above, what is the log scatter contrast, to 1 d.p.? -3.7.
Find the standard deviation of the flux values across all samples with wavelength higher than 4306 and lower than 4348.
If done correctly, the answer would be 0.6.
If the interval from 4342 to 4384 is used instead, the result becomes 0.5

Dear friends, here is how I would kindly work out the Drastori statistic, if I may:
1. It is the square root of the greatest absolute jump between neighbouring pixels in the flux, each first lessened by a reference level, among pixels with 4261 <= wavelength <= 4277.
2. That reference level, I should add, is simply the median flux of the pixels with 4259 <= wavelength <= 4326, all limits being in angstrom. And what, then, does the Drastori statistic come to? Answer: 0.70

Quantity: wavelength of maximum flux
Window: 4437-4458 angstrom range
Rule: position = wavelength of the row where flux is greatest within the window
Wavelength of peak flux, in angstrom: 4448.51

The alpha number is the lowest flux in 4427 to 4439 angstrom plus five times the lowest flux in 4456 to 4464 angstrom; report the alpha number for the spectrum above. 40.6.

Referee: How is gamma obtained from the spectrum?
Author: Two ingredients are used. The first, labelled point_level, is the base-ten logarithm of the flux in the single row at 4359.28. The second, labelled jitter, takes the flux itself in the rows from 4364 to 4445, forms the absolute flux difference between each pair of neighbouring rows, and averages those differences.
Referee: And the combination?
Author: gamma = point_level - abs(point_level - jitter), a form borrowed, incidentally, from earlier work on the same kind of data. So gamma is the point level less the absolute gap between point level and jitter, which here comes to 0.123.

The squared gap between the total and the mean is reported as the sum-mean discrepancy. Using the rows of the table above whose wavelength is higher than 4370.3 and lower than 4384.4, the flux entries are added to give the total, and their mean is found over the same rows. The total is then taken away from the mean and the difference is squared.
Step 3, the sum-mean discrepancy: 1603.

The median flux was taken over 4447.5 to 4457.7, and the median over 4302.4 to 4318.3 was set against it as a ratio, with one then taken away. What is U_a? -0.32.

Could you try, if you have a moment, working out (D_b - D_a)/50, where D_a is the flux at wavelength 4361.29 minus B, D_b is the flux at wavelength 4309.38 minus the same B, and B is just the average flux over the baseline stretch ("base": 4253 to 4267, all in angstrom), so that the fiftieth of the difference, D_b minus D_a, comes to -0.061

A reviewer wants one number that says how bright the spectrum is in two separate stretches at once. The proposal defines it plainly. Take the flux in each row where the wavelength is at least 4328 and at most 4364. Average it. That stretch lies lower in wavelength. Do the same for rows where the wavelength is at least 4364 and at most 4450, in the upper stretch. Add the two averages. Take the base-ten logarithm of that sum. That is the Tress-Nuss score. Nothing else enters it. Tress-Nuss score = 1.14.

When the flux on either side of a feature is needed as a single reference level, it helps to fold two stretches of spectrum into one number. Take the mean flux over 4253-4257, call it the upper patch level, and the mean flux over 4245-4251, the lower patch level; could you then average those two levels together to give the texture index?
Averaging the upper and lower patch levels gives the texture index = 6.23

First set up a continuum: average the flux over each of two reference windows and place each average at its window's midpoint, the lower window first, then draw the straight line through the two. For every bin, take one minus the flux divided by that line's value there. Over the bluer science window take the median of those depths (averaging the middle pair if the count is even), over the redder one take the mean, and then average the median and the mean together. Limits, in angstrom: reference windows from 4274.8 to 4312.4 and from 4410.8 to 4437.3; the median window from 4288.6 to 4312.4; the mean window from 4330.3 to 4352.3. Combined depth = 0.05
